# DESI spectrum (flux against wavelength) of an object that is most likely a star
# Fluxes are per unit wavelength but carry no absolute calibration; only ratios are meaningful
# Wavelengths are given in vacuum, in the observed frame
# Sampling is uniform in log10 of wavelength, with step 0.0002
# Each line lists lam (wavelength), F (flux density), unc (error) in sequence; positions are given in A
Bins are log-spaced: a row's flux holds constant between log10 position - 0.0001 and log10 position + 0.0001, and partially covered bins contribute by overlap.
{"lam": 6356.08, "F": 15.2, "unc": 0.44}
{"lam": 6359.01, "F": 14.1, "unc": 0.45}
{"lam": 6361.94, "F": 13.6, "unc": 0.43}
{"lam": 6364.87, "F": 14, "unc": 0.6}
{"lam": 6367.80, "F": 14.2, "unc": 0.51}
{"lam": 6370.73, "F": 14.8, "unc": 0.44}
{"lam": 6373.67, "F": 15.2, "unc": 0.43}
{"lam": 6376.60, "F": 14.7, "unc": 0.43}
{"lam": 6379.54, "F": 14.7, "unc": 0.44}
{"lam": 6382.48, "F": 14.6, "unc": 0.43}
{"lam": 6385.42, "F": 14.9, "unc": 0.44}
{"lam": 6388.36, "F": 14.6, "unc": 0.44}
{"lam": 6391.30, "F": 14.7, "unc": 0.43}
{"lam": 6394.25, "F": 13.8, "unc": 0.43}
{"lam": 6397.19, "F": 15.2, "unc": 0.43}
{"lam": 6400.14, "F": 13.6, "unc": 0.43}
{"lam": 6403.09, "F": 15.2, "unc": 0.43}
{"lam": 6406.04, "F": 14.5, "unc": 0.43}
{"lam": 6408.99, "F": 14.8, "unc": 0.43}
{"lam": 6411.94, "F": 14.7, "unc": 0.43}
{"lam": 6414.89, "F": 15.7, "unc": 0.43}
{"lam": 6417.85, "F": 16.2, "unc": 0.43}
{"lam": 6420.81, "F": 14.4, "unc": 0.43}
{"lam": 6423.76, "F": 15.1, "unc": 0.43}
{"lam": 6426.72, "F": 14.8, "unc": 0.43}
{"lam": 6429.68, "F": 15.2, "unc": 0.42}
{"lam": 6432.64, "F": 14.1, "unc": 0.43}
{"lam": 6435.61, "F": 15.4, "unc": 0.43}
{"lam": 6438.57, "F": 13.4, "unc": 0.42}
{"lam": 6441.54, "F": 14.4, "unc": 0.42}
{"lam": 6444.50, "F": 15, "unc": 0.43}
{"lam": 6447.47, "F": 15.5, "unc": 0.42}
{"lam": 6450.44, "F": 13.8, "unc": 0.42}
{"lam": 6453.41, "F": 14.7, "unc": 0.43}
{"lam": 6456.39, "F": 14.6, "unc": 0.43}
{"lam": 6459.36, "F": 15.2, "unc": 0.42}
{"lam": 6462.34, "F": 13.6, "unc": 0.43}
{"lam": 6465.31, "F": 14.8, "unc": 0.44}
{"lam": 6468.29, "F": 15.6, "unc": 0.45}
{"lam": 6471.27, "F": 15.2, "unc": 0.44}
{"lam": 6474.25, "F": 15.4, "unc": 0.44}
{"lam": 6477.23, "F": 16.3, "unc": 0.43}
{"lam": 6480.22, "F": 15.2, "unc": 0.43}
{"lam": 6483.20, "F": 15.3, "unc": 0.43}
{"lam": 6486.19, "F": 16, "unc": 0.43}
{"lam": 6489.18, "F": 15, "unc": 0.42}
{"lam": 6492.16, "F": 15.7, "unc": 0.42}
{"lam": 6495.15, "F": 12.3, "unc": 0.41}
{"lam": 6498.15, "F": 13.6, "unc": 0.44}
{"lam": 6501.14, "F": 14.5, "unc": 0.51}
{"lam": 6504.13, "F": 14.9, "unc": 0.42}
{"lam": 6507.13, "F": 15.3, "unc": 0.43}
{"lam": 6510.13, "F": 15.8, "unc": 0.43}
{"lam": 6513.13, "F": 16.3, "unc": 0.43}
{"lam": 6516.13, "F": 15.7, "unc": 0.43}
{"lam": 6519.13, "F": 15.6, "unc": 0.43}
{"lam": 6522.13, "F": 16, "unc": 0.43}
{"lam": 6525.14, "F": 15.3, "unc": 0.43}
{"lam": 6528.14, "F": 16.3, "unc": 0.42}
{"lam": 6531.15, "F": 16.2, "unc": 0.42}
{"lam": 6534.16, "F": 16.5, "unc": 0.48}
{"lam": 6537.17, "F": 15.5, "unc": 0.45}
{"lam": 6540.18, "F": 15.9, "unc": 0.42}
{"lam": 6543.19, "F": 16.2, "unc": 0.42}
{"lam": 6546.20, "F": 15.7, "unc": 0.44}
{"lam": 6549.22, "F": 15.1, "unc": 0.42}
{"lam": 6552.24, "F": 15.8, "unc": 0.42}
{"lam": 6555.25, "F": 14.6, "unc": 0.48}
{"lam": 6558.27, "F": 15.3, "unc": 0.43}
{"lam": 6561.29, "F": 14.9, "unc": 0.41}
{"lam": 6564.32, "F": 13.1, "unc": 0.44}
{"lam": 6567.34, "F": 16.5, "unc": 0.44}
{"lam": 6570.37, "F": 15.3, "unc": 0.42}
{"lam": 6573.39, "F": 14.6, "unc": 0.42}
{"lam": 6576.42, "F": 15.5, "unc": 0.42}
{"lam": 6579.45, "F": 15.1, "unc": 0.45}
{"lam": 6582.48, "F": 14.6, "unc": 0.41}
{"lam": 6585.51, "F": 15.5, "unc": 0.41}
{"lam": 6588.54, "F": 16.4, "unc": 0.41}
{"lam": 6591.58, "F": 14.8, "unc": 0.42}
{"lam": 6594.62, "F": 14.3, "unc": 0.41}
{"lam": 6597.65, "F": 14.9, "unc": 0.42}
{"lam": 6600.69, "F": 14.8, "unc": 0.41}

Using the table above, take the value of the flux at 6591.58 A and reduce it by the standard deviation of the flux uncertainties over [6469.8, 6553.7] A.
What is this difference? 14.8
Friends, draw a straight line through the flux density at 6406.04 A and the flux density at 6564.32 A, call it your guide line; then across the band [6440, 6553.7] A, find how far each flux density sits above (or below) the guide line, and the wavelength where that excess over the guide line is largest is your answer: 6534.16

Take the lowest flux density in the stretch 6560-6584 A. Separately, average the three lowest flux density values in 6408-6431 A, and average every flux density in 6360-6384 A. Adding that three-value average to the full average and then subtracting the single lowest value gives 16.0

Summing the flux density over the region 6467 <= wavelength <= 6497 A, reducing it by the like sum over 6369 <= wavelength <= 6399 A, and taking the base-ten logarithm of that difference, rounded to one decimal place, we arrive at 0.7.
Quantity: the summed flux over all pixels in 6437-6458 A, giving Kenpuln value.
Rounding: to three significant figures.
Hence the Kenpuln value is 101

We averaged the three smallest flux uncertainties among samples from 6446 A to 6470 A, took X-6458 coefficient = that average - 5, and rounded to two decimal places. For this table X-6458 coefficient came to -4.58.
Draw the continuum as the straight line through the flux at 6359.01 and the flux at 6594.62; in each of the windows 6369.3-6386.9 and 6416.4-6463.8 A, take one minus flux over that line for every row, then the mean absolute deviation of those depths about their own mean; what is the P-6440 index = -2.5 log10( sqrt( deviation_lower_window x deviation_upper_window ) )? 4.17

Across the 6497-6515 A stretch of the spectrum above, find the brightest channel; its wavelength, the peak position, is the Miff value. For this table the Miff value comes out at 6513.13 A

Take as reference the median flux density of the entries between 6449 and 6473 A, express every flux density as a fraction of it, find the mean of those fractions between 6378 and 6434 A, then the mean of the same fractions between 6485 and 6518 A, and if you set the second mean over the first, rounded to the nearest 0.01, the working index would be 1.02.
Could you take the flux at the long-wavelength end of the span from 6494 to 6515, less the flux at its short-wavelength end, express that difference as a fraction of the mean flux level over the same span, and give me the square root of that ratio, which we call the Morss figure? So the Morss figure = 0.52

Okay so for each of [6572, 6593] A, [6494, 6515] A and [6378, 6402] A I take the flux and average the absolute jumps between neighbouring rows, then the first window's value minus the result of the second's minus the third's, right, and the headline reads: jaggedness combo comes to 0.87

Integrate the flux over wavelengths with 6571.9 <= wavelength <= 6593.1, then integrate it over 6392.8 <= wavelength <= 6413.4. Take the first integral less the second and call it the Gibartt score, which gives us 23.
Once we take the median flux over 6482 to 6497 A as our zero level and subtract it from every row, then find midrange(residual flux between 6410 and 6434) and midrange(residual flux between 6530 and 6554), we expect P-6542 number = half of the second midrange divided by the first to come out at -1.7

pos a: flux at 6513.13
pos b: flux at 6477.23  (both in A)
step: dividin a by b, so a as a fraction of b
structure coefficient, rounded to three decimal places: 1.000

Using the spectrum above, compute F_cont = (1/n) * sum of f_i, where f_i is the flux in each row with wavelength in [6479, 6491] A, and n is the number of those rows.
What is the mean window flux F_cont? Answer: 15.4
